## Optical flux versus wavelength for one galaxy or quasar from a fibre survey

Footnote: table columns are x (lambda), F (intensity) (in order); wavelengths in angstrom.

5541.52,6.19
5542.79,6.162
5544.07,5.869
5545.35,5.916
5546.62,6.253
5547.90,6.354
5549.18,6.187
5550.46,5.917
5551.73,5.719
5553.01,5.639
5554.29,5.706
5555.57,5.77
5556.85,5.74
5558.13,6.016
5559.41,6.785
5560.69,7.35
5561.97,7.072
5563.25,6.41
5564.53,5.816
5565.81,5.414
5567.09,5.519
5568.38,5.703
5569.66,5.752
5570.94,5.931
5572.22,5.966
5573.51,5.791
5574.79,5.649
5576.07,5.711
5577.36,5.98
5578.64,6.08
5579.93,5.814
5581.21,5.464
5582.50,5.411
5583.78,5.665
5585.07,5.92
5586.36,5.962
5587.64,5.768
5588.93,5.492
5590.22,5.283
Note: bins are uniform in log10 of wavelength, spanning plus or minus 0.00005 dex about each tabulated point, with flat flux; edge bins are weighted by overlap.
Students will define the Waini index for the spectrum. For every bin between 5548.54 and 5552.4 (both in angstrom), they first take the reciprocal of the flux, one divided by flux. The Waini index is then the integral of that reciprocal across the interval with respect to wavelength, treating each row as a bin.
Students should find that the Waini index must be 0.65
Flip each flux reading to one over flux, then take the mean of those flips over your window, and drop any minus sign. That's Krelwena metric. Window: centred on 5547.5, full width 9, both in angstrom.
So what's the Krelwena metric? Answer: 0.166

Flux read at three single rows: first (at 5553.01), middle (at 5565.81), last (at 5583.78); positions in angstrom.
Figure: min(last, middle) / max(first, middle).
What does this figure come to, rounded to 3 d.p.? 0.960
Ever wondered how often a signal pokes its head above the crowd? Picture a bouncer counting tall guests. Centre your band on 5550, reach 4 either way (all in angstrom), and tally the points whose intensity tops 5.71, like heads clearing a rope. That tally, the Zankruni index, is 5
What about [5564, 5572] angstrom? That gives 3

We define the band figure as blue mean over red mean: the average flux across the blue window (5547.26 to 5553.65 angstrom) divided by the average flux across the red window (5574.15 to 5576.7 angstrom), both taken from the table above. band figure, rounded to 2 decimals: 1.05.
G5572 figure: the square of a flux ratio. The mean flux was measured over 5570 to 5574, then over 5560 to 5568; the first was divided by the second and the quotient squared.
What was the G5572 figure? 0.89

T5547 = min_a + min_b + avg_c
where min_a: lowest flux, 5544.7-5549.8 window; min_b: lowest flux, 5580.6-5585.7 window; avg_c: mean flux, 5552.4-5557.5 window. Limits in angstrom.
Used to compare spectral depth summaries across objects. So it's 17.0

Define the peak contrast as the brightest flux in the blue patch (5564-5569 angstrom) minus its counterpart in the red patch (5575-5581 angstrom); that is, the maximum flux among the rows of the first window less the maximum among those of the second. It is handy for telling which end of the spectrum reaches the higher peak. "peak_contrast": -0.26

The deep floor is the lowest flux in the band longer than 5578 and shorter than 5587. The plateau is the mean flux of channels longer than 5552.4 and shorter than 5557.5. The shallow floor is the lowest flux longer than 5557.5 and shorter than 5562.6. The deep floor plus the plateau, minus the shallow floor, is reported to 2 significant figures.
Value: 5.1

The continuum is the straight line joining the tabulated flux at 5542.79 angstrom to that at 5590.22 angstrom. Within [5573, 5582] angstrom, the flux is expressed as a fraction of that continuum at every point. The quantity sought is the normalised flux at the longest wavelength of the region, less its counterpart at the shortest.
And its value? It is -0.03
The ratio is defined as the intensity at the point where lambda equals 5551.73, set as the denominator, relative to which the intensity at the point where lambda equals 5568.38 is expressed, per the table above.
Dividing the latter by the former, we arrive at 0.997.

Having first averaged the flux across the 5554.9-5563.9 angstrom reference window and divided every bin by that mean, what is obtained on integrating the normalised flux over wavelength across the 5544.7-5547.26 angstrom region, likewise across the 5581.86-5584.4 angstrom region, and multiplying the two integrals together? 5.3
